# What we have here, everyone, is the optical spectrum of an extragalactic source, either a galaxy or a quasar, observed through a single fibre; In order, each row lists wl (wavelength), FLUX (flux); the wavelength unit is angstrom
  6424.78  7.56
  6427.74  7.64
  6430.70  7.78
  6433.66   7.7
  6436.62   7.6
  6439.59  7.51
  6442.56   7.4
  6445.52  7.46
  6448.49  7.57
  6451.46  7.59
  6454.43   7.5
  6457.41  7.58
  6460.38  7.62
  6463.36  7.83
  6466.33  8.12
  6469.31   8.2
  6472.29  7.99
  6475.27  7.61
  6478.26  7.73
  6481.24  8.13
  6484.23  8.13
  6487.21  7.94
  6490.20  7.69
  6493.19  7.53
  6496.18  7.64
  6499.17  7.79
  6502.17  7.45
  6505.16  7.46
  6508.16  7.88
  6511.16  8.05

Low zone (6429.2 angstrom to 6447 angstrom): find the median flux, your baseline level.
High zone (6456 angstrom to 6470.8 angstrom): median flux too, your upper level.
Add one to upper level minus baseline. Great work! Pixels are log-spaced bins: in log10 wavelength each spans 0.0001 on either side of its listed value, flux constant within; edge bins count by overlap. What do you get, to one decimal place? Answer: 1.3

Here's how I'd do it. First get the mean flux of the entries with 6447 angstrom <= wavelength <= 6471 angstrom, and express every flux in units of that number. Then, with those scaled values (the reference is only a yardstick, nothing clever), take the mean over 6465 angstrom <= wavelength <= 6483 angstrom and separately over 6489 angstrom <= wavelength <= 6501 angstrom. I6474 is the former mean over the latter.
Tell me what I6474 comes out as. 1.04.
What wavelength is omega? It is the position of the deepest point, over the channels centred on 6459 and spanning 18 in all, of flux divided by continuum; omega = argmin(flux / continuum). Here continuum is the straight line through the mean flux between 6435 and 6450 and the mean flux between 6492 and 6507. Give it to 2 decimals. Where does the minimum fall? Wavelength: 6454.43 angstrom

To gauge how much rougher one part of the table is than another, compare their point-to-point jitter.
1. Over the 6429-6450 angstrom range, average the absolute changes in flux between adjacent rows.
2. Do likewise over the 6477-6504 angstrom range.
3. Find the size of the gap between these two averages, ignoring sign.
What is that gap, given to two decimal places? 0.11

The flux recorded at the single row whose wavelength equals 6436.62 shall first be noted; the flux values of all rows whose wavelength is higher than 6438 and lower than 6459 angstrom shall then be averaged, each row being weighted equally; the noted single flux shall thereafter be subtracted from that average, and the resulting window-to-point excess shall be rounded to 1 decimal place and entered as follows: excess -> -0.1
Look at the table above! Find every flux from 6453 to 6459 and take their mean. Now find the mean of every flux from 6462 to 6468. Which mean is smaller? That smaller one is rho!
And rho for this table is 7.54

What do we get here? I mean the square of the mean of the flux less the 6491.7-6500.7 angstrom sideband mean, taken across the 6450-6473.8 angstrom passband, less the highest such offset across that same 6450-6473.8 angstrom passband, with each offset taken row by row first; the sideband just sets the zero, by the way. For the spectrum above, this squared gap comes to 0.16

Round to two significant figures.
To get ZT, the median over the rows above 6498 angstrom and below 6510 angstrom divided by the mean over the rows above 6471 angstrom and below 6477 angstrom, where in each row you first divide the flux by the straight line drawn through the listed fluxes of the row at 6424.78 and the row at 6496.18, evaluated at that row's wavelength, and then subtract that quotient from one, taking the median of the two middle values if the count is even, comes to -0.12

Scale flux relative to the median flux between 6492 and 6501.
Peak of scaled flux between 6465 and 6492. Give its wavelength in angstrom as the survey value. 6469.31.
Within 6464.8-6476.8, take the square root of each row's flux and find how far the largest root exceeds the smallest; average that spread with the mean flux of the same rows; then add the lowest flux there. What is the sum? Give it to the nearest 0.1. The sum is 11.7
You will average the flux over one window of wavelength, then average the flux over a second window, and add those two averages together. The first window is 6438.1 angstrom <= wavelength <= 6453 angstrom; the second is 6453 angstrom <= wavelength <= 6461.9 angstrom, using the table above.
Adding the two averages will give 15.1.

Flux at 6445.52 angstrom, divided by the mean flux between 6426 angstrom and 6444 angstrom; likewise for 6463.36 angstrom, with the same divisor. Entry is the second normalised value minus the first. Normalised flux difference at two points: 0.049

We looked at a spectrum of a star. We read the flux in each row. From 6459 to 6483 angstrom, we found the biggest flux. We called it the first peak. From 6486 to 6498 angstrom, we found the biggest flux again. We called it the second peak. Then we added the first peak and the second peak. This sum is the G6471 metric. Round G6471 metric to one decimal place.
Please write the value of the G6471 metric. 16.1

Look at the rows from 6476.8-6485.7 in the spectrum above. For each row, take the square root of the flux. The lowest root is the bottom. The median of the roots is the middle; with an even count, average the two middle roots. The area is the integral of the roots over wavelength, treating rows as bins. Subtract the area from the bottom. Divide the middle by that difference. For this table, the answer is -0.127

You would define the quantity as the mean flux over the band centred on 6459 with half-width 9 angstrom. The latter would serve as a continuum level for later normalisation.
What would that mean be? 7.71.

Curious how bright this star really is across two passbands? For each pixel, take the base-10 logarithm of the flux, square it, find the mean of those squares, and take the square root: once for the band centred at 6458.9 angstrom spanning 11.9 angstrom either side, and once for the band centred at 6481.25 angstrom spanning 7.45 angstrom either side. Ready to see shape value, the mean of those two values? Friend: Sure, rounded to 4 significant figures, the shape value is 0.8936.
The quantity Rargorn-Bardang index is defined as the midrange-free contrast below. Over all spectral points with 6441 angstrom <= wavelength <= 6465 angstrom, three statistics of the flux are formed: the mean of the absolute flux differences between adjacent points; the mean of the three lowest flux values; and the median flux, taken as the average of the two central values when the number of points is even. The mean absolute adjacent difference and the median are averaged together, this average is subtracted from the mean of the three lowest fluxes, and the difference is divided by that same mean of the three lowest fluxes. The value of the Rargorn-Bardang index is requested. 0.486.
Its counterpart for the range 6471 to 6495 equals 0.471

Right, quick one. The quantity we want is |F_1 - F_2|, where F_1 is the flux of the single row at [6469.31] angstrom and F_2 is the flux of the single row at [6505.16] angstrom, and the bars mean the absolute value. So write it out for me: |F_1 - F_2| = 0.74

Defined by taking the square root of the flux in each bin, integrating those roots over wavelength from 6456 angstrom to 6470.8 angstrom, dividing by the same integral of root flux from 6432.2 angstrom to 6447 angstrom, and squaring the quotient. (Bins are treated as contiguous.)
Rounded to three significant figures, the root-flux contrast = 1.05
